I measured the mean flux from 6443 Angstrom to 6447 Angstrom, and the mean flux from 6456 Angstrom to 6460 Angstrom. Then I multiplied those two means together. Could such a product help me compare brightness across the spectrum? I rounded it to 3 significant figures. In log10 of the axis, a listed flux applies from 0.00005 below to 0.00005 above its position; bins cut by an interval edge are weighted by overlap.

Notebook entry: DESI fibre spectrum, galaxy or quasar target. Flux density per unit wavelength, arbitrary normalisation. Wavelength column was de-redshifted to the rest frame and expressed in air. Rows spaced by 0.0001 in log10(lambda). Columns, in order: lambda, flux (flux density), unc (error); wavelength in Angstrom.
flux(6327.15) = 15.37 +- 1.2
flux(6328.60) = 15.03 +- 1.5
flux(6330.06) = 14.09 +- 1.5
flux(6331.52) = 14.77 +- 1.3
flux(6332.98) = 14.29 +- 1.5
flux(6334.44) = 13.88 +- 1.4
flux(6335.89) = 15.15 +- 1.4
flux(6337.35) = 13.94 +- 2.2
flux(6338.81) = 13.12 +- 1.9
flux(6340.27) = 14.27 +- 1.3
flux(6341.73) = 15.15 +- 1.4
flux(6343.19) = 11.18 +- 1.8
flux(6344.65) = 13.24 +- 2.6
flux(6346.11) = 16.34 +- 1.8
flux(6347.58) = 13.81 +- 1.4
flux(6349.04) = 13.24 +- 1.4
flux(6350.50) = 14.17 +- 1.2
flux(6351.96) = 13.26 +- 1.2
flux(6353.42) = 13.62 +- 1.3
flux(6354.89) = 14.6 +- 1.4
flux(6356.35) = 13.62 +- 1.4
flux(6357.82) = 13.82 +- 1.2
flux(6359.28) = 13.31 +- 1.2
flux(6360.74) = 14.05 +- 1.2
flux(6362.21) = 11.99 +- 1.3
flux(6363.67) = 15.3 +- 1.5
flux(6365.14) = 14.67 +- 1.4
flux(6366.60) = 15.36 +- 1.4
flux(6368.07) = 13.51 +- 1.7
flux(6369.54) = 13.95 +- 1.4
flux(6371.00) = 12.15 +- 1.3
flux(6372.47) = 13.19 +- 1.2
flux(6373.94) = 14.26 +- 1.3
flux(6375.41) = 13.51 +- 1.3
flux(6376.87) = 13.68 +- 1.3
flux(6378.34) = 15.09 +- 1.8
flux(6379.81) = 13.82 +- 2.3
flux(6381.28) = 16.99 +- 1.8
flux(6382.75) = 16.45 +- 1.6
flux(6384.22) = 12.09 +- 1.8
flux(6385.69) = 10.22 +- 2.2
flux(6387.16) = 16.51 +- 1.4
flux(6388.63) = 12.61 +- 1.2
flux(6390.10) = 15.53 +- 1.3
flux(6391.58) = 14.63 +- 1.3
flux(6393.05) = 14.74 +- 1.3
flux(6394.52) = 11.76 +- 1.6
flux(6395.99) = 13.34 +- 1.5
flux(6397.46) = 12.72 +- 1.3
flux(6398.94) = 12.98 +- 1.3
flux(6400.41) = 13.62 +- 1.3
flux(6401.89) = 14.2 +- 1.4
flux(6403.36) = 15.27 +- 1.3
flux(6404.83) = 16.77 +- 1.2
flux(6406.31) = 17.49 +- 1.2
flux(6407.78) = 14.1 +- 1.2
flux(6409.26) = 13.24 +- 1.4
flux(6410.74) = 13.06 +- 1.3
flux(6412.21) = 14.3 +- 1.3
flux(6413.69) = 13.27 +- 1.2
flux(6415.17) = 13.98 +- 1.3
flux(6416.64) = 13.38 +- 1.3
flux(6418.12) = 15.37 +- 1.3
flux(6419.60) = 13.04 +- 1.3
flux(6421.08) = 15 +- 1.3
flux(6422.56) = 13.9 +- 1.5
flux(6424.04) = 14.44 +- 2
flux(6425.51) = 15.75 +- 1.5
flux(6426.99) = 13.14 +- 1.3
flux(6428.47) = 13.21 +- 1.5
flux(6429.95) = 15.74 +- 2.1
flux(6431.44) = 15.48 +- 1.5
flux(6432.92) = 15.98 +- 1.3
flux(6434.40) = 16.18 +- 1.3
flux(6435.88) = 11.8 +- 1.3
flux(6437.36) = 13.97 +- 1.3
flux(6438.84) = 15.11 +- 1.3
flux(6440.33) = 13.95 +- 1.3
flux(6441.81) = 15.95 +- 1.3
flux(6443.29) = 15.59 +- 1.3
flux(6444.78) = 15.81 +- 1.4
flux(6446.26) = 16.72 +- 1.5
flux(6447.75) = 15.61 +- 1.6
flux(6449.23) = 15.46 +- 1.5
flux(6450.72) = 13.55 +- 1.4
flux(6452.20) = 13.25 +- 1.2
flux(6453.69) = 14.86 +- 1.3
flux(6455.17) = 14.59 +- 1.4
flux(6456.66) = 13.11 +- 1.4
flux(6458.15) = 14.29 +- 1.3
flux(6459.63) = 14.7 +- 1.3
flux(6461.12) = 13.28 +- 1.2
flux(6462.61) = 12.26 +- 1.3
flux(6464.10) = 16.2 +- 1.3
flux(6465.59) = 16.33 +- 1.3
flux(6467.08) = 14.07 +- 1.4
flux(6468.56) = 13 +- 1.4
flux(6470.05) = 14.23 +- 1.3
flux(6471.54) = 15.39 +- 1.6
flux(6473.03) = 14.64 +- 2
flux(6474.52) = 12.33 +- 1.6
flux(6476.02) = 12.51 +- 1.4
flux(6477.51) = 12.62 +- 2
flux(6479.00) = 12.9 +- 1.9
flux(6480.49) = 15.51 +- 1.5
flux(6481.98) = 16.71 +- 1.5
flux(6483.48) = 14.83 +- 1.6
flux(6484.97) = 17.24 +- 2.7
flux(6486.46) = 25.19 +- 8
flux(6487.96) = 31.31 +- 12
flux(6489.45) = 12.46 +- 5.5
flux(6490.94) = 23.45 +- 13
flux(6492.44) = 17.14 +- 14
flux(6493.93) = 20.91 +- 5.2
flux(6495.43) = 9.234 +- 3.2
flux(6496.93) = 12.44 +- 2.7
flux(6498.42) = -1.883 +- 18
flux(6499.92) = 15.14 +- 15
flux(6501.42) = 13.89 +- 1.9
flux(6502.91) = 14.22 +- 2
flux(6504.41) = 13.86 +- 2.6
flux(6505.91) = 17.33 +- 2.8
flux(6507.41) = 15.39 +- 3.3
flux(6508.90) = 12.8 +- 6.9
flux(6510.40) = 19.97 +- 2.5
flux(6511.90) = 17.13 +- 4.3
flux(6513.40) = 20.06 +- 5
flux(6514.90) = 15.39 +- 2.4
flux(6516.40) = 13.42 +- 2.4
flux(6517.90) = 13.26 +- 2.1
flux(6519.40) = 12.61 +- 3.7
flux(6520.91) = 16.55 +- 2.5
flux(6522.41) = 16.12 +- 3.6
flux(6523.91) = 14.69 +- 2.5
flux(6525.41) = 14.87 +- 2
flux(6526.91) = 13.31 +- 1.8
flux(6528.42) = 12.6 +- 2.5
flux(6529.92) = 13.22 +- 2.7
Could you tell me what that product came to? 225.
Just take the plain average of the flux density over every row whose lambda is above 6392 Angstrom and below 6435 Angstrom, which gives 14.3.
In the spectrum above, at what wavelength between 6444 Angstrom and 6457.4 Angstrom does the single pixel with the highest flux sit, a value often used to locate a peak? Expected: 6446.26 Angstrom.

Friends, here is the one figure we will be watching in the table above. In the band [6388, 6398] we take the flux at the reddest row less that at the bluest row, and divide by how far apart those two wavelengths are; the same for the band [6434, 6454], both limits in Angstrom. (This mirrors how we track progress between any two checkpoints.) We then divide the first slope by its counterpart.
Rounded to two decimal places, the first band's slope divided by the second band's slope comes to -0.18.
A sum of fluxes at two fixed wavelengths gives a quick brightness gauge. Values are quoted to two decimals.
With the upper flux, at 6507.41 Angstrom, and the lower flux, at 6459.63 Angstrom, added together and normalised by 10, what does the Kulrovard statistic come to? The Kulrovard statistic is 3.01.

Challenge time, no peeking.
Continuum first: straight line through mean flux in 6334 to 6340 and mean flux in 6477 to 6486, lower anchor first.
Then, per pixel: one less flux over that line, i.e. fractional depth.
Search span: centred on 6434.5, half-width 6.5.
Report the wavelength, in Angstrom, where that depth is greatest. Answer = 6435.88 Angstrom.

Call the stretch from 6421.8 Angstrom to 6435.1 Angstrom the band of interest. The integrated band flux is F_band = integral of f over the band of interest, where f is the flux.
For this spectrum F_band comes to 198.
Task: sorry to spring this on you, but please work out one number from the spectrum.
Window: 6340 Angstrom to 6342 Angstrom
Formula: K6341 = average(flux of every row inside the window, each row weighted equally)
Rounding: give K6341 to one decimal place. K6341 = 14.7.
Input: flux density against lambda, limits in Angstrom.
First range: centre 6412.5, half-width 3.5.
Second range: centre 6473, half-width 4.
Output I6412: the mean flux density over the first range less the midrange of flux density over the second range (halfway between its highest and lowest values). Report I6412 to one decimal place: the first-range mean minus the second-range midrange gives -0.3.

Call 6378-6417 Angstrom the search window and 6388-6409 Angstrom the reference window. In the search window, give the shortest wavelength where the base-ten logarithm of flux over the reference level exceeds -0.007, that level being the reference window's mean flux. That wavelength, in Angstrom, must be 6378.34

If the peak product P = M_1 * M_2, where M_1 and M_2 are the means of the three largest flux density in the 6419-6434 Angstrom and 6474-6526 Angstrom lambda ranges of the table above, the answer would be 422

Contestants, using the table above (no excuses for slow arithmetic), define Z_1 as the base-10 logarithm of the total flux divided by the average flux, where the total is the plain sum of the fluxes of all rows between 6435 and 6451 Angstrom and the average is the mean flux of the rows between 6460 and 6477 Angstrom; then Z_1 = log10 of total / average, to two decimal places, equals 1.07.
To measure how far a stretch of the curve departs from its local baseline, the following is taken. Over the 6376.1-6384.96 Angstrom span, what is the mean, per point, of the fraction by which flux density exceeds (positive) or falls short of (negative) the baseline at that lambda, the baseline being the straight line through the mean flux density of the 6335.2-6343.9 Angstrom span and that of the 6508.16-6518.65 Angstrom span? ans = 0.03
